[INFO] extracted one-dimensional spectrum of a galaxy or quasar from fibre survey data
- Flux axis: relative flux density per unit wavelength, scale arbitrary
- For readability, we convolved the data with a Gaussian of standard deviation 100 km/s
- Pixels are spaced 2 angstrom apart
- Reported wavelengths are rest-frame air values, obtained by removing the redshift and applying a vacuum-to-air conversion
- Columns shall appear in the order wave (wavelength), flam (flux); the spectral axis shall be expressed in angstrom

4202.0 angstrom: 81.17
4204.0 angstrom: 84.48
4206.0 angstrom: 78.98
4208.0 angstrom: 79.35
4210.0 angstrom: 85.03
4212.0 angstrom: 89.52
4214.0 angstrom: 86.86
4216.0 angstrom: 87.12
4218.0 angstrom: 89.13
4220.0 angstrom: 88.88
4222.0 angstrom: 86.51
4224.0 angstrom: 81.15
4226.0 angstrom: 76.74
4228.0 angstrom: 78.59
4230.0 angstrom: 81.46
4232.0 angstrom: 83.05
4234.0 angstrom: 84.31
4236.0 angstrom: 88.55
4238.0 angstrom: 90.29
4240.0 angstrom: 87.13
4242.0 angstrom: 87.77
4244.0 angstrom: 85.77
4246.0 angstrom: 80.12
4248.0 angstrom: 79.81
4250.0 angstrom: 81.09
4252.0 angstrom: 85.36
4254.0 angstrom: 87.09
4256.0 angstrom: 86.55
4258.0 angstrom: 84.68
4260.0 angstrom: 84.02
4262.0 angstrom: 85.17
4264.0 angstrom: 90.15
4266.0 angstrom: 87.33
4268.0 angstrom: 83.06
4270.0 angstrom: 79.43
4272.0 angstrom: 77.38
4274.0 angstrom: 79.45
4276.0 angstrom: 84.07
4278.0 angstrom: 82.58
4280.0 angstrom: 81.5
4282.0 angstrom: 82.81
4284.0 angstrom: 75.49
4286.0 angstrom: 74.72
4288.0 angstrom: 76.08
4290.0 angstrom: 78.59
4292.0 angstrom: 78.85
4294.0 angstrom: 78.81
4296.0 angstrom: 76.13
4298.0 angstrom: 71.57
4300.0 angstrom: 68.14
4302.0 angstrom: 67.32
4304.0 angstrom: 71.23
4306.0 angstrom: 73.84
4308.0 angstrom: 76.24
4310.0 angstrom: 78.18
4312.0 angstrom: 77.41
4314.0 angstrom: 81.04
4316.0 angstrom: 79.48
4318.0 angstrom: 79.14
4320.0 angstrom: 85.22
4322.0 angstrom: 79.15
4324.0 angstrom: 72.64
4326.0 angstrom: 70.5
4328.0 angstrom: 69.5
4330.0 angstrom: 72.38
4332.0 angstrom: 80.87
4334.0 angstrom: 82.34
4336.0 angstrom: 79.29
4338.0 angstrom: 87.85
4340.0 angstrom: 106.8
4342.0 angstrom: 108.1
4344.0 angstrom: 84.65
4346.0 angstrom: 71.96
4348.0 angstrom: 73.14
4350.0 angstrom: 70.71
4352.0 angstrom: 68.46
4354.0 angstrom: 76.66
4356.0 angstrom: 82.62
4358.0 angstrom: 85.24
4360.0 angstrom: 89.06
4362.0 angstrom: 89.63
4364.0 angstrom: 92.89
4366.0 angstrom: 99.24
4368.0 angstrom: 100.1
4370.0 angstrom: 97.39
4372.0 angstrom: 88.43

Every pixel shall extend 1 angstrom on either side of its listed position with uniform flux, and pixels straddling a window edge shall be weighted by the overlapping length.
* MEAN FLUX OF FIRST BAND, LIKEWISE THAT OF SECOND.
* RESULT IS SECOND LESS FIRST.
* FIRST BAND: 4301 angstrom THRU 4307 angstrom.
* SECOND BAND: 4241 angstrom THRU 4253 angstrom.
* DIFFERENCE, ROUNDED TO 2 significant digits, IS 13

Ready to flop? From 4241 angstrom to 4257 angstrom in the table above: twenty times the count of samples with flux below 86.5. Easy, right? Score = 100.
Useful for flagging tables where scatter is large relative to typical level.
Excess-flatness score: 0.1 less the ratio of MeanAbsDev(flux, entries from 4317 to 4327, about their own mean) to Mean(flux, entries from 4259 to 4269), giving 0.046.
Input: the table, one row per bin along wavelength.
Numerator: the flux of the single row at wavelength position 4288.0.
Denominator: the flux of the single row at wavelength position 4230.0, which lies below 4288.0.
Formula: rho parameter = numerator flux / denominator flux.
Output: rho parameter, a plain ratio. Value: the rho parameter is 0.93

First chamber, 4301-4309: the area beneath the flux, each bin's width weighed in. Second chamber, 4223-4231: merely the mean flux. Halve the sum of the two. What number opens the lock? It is 328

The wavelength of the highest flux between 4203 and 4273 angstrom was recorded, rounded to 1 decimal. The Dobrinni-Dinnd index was 4238.0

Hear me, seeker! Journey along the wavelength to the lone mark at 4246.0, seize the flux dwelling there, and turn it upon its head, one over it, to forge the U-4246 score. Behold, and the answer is 0.0125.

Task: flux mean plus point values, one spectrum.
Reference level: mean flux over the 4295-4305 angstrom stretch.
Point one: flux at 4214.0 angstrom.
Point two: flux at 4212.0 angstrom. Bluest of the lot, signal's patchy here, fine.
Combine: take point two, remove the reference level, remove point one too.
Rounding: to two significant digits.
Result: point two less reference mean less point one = -68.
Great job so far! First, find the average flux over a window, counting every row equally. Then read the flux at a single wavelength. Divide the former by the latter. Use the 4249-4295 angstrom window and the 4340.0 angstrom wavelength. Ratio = 0.77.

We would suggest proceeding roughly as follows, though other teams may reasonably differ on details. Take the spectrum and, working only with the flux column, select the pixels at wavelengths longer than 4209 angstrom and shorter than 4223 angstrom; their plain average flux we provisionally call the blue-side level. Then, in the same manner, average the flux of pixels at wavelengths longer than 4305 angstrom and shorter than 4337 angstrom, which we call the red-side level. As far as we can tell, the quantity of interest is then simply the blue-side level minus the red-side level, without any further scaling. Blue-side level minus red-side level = 10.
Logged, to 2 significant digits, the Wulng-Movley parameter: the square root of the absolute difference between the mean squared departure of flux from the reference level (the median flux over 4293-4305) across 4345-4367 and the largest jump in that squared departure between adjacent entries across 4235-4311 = 6.4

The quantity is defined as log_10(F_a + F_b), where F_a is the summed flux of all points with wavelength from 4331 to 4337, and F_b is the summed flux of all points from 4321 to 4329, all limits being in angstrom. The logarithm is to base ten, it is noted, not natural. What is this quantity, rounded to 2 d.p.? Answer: 2.73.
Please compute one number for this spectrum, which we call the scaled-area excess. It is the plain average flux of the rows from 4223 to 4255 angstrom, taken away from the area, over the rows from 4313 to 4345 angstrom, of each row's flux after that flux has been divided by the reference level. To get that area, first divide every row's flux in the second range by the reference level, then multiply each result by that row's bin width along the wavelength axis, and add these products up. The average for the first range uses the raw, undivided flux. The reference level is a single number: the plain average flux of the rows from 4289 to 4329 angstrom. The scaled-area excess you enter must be -48.8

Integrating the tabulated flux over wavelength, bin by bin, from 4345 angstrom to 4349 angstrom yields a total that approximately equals 290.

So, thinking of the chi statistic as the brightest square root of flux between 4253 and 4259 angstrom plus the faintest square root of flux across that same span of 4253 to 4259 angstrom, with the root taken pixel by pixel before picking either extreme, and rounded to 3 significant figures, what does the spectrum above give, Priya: 18.5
